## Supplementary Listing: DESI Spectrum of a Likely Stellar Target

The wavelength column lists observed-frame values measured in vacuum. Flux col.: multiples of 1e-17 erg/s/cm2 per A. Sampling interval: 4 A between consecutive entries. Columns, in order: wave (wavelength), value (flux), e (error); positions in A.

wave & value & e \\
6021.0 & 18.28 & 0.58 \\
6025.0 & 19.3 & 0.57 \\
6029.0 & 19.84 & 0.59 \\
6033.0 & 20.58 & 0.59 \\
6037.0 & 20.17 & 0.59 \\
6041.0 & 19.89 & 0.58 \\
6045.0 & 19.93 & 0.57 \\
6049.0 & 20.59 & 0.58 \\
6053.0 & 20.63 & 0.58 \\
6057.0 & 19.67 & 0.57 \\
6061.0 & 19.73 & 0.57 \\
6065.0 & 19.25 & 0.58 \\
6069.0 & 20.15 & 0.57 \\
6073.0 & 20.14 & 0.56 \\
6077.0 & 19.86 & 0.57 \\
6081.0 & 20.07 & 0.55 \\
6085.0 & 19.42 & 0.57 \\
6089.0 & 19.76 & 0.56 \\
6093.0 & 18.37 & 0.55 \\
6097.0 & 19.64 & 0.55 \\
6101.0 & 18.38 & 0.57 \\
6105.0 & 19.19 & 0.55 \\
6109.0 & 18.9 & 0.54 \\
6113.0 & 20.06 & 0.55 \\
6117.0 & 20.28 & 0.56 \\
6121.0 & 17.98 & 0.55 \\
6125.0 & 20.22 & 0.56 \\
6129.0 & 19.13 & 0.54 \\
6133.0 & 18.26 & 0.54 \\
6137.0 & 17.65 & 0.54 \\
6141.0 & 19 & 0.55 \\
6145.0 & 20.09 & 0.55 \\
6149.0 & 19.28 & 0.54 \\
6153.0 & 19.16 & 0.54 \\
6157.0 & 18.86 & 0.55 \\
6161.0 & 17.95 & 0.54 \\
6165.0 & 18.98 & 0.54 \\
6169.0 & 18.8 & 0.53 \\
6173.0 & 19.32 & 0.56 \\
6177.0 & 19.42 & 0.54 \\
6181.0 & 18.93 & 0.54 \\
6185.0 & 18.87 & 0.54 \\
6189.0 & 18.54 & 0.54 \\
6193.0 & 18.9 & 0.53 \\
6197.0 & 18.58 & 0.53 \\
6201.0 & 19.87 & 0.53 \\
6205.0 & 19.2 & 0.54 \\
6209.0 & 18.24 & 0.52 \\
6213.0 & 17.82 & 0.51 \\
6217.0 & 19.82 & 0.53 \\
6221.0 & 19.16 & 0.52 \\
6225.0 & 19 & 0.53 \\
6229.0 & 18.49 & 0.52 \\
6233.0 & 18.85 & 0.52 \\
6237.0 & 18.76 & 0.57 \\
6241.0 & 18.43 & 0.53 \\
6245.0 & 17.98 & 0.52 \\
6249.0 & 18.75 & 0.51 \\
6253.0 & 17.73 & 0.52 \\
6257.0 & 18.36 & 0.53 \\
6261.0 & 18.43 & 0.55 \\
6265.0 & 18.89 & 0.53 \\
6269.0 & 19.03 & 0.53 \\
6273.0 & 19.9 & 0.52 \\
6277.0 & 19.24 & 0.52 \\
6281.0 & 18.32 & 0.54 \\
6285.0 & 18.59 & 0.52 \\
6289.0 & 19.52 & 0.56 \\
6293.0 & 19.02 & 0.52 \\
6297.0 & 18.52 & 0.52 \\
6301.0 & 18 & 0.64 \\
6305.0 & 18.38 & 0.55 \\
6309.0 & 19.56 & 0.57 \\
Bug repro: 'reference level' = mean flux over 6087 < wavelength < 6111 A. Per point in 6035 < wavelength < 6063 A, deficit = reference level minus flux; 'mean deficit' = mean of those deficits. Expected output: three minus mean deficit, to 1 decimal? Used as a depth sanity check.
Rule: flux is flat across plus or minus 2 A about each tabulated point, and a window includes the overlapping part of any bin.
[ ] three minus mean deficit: 4.0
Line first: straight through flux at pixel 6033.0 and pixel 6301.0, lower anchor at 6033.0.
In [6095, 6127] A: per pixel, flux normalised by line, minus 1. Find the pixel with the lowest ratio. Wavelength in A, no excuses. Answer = 6121.0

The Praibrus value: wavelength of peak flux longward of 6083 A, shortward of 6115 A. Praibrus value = 6113.0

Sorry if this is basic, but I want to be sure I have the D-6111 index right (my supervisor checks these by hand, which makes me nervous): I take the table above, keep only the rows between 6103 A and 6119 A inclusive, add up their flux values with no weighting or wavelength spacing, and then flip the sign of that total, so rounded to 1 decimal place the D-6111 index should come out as -78.4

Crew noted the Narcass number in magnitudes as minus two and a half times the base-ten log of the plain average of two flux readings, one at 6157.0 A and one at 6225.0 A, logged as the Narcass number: -3.19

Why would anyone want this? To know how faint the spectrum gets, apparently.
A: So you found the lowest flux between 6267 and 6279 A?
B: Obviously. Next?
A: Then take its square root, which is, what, 4.36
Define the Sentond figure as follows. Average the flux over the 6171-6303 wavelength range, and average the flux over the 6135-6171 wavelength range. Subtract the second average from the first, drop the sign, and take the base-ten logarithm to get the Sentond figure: -1.2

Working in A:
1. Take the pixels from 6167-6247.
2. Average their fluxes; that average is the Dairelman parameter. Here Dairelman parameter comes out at 18.8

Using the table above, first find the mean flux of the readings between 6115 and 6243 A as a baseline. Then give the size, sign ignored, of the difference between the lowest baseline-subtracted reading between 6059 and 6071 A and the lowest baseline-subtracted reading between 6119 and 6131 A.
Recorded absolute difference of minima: 1.3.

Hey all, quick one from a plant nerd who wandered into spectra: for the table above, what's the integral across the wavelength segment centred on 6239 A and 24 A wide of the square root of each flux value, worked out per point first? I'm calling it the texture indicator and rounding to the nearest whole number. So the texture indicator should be 103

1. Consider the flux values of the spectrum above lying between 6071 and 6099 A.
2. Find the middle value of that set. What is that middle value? 19.76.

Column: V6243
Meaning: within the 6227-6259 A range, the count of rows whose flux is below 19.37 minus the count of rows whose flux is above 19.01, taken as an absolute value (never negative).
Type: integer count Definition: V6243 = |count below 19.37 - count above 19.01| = 8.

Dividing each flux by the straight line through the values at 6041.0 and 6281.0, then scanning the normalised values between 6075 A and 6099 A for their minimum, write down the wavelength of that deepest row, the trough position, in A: 6093.0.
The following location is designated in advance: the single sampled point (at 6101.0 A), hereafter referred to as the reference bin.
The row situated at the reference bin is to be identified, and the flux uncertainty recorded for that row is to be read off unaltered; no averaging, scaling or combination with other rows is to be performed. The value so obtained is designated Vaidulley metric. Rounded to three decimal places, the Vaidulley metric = 0.570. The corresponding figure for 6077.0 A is 0.570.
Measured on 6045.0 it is 0.570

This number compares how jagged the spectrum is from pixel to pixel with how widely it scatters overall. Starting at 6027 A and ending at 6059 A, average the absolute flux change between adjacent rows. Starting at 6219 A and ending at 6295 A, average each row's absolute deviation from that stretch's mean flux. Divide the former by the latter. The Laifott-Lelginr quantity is 1.1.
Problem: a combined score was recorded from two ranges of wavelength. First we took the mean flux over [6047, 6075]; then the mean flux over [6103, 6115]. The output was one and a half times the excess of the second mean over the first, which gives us -1.0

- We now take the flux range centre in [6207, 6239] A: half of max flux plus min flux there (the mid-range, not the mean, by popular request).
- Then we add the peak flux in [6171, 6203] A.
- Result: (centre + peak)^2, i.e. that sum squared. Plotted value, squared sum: 1497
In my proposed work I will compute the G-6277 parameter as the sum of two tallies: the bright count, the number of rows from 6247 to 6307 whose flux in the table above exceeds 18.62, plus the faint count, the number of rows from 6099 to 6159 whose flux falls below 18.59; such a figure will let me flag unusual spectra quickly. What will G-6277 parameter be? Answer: 11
